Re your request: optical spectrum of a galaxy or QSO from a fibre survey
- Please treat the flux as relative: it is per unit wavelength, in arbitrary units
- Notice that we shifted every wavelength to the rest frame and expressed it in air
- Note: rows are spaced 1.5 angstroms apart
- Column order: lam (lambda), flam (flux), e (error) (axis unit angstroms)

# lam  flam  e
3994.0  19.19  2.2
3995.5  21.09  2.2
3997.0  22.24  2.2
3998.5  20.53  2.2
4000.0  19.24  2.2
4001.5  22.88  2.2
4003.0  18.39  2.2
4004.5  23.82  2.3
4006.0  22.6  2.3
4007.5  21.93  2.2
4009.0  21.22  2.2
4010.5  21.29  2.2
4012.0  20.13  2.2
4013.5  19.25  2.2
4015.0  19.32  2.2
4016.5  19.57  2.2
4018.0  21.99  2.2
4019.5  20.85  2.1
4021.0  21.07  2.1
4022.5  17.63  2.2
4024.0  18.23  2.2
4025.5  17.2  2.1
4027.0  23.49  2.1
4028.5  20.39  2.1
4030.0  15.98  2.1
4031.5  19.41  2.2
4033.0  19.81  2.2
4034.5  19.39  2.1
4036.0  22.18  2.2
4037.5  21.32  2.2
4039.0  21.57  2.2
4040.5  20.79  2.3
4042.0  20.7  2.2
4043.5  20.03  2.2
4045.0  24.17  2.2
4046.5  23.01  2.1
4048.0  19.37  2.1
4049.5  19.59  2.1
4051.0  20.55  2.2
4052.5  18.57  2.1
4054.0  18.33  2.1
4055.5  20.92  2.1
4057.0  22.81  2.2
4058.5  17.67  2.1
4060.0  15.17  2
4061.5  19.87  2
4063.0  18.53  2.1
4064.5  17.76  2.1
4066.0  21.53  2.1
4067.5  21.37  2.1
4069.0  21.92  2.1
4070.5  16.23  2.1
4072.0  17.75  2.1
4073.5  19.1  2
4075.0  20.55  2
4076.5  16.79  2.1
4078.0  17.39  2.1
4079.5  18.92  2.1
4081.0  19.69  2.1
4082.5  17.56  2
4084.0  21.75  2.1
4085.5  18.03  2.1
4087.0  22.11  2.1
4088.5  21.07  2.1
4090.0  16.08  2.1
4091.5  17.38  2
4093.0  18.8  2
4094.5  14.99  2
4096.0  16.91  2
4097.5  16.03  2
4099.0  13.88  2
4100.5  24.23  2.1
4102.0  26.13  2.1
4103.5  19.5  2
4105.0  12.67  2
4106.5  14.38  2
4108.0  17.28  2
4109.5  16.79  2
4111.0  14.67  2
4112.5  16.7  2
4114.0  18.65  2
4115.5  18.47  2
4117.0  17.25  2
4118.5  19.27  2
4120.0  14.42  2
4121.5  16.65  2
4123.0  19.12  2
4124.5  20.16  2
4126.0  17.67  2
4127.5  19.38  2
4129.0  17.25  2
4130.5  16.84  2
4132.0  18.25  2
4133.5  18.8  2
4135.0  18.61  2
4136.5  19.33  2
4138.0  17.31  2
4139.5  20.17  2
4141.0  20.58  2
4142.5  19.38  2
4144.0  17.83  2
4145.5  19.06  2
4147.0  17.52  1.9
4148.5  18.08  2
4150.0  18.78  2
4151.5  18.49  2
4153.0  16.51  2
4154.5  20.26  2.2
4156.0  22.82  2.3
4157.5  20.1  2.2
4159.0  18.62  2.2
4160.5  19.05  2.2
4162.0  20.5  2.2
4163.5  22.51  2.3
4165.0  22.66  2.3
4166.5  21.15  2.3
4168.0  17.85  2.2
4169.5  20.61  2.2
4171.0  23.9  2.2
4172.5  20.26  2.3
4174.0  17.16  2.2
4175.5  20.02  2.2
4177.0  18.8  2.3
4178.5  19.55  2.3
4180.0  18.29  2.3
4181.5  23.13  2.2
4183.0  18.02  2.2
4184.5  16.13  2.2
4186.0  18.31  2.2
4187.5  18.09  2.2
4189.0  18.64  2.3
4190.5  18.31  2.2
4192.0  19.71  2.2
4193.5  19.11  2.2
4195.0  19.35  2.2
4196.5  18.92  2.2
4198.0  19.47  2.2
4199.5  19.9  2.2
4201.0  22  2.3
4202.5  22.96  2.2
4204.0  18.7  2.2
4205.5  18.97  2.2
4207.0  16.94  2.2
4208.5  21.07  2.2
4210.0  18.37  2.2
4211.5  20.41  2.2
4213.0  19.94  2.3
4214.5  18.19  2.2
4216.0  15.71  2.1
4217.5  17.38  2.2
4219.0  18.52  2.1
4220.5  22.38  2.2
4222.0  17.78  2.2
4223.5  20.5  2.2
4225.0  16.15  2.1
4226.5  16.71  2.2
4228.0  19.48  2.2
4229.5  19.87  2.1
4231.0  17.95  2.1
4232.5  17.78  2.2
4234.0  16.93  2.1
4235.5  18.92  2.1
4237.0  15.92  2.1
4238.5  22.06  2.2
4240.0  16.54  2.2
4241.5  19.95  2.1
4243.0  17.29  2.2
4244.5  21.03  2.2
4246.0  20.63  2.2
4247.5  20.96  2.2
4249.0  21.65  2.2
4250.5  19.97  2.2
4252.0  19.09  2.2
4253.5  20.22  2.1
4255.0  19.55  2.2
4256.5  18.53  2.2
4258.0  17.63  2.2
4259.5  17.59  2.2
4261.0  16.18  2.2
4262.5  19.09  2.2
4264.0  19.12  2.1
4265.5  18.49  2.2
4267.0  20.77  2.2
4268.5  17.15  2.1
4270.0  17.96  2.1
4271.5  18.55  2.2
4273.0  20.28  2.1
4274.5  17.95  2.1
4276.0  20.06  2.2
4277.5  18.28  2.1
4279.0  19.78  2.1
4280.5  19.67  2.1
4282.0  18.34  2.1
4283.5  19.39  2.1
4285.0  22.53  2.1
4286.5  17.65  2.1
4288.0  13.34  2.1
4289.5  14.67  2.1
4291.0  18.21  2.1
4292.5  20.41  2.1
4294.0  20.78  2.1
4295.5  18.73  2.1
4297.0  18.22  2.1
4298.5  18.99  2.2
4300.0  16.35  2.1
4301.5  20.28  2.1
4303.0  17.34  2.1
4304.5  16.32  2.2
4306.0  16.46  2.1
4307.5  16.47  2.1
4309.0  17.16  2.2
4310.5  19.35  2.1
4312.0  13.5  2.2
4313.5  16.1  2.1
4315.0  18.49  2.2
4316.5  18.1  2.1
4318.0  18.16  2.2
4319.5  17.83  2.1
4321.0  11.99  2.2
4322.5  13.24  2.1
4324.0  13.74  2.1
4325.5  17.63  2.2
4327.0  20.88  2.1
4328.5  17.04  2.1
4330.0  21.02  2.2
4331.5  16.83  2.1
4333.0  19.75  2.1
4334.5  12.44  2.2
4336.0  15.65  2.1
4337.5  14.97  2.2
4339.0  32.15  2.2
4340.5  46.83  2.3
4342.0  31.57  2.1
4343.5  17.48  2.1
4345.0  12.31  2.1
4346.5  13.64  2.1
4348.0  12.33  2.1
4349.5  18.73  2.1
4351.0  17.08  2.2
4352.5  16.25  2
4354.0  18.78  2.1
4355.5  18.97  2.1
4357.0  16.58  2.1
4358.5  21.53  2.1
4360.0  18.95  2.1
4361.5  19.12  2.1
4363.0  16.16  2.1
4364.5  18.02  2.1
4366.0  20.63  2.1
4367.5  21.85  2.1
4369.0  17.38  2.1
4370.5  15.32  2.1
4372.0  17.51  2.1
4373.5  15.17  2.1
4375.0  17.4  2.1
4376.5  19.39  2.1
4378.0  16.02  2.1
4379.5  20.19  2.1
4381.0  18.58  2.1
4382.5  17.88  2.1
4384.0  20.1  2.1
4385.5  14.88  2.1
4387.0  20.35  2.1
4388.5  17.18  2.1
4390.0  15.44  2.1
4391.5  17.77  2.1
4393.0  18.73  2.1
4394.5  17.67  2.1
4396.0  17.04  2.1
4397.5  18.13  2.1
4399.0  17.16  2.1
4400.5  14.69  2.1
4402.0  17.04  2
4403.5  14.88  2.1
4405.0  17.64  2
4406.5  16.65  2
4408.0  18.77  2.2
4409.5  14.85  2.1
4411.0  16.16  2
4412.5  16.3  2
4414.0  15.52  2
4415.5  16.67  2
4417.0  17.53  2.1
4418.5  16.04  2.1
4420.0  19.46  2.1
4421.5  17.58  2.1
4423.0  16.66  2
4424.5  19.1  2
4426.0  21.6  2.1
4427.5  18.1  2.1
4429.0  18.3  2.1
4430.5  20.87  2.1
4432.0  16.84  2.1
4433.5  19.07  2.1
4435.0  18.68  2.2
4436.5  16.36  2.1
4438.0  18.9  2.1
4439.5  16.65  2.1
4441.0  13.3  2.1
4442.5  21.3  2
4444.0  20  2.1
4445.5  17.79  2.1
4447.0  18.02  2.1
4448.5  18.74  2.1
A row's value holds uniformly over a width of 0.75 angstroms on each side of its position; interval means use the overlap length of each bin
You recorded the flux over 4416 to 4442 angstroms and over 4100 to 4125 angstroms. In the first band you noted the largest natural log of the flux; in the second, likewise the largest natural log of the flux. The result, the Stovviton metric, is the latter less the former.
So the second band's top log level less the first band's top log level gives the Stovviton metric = 0.19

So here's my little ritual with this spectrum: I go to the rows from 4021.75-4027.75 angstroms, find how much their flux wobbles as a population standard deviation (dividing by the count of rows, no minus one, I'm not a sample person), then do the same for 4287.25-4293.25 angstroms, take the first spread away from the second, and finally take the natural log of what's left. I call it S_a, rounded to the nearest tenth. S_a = -1.3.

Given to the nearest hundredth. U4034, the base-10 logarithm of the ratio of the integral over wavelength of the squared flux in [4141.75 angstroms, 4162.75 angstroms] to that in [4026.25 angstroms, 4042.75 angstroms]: 0.04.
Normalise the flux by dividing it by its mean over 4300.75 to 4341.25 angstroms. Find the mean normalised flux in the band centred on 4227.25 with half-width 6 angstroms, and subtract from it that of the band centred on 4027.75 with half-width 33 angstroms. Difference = -0.11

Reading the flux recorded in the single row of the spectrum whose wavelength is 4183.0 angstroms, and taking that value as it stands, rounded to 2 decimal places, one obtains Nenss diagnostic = 18.02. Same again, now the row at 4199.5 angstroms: 19.90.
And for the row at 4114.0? 18.65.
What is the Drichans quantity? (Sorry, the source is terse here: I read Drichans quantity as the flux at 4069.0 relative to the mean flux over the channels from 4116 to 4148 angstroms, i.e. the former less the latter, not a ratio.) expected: 3.6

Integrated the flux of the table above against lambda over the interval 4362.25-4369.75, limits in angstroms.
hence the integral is 141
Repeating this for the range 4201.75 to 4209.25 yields 148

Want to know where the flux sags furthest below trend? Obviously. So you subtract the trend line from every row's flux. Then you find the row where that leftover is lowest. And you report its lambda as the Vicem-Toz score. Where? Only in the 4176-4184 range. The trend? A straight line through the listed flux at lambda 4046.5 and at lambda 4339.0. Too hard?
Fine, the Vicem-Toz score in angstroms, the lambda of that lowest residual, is 4183.0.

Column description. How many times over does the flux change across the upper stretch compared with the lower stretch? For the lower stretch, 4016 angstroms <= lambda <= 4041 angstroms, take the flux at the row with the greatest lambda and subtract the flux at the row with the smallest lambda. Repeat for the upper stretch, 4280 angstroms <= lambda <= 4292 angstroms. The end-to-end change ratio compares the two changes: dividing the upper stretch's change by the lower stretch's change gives -1.2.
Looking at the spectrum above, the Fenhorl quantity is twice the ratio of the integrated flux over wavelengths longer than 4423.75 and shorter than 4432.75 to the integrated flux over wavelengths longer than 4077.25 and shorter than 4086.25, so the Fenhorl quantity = 2.03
